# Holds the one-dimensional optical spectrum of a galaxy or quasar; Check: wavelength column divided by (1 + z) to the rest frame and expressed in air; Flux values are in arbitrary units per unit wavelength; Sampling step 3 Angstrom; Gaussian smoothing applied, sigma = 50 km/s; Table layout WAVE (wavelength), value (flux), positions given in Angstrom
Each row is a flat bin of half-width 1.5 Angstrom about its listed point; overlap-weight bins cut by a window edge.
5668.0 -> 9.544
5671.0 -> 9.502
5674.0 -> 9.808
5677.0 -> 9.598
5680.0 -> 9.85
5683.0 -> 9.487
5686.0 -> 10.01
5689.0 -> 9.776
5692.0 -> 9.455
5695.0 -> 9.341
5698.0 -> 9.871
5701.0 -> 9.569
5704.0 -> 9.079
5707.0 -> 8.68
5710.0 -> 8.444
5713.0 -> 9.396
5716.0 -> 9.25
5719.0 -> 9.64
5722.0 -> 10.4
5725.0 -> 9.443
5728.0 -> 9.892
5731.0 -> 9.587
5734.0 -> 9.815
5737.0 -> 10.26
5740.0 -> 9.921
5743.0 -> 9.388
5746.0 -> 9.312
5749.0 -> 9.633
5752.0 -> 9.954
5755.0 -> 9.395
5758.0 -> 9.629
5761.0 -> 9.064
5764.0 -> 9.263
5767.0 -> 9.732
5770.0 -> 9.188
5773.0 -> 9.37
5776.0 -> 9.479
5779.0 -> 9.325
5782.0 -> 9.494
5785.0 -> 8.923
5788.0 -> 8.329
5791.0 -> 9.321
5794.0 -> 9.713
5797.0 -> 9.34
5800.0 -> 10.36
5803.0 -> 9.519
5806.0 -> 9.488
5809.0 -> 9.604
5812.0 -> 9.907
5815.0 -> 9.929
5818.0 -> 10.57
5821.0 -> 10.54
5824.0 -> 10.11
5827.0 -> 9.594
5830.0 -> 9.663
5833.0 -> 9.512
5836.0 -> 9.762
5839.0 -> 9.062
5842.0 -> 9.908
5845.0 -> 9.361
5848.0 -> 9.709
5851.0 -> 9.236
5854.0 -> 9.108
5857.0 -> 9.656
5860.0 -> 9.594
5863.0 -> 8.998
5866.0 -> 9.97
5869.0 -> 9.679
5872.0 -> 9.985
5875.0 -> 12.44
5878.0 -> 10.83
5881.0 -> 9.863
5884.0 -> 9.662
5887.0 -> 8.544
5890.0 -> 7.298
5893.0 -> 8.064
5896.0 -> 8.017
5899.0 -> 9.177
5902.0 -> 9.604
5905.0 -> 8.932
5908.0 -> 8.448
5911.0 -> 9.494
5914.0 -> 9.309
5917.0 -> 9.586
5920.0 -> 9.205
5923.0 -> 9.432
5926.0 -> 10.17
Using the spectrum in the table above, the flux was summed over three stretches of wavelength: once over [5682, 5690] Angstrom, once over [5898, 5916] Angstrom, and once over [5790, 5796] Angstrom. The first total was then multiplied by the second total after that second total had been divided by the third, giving 85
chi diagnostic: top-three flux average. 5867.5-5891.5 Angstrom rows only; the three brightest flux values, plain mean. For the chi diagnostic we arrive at 11.1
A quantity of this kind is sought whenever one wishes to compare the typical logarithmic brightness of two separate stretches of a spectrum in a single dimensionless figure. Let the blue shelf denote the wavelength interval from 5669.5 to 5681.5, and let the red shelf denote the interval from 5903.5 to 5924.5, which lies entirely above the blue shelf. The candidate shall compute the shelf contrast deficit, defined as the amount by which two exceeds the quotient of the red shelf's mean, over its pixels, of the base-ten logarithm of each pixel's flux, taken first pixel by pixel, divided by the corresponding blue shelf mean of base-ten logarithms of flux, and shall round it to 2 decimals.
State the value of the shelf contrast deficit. 1.02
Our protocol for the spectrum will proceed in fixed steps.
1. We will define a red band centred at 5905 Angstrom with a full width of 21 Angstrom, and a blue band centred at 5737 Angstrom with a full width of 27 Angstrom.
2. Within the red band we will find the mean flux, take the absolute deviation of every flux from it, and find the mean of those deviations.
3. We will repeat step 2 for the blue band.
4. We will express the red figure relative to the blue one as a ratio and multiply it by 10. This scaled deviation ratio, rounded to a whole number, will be 18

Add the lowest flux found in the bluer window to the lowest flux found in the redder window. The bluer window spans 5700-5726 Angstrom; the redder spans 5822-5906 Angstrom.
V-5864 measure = 15.7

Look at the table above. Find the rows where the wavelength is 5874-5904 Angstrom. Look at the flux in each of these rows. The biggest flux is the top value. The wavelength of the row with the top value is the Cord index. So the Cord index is 5875.0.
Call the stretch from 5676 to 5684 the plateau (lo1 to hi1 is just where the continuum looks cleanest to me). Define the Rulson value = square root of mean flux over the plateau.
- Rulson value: 3.11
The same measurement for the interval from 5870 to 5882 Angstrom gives 3.28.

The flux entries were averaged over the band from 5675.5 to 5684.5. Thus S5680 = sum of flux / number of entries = 9.6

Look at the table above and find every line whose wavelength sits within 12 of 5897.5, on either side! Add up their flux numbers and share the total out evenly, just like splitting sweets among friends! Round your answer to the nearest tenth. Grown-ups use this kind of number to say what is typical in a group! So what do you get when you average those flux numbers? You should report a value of 8.5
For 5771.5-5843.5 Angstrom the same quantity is 9.6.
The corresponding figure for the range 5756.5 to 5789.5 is 9.3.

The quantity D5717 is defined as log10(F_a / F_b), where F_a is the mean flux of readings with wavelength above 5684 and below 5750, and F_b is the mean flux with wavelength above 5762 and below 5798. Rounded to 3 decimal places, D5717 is 0.012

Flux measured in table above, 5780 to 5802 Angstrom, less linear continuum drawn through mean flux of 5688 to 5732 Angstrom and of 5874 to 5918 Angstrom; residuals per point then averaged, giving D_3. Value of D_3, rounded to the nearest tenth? 0.0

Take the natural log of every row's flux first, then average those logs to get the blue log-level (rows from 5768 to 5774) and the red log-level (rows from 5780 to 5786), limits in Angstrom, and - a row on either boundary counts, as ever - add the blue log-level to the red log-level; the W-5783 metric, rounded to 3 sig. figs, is 4.45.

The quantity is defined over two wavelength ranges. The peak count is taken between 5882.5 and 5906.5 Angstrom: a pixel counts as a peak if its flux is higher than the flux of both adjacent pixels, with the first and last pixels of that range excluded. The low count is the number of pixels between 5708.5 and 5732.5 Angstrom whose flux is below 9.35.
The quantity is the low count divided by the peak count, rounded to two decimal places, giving 1.00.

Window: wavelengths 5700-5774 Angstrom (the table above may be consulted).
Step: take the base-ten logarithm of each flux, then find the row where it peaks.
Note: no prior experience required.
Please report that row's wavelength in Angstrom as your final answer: 5722.0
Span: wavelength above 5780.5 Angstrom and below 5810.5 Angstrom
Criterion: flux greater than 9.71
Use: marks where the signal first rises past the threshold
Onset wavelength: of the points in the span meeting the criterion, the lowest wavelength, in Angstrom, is 5794.0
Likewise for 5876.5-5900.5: 5878.0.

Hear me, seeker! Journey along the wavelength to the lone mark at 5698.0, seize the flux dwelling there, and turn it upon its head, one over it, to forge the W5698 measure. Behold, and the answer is 0.101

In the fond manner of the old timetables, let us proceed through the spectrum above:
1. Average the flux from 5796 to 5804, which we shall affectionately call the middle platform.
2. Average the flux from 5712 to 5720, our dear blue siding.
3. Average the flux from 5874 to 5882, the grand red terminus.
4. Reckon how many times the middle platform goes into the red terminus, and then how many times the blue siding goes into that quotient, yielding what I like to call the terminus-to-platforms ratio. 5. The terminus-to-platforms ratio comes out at 0.120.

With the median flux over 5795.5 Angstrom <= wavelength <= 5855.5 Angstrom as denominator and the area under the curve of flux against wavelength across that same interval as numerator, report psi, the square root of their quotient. 7.78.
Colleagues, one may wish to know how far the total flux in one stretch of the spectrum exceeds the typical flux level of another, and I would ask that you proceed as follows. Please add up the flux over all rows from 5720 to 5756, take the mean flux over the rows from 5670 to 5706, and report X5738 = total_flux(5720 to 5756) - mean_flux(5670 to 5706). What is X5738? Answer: 107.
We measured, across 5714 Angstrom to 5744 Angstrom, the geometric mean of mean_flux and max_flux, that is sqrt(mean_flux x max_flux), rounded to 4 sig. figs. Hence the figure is 10.07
